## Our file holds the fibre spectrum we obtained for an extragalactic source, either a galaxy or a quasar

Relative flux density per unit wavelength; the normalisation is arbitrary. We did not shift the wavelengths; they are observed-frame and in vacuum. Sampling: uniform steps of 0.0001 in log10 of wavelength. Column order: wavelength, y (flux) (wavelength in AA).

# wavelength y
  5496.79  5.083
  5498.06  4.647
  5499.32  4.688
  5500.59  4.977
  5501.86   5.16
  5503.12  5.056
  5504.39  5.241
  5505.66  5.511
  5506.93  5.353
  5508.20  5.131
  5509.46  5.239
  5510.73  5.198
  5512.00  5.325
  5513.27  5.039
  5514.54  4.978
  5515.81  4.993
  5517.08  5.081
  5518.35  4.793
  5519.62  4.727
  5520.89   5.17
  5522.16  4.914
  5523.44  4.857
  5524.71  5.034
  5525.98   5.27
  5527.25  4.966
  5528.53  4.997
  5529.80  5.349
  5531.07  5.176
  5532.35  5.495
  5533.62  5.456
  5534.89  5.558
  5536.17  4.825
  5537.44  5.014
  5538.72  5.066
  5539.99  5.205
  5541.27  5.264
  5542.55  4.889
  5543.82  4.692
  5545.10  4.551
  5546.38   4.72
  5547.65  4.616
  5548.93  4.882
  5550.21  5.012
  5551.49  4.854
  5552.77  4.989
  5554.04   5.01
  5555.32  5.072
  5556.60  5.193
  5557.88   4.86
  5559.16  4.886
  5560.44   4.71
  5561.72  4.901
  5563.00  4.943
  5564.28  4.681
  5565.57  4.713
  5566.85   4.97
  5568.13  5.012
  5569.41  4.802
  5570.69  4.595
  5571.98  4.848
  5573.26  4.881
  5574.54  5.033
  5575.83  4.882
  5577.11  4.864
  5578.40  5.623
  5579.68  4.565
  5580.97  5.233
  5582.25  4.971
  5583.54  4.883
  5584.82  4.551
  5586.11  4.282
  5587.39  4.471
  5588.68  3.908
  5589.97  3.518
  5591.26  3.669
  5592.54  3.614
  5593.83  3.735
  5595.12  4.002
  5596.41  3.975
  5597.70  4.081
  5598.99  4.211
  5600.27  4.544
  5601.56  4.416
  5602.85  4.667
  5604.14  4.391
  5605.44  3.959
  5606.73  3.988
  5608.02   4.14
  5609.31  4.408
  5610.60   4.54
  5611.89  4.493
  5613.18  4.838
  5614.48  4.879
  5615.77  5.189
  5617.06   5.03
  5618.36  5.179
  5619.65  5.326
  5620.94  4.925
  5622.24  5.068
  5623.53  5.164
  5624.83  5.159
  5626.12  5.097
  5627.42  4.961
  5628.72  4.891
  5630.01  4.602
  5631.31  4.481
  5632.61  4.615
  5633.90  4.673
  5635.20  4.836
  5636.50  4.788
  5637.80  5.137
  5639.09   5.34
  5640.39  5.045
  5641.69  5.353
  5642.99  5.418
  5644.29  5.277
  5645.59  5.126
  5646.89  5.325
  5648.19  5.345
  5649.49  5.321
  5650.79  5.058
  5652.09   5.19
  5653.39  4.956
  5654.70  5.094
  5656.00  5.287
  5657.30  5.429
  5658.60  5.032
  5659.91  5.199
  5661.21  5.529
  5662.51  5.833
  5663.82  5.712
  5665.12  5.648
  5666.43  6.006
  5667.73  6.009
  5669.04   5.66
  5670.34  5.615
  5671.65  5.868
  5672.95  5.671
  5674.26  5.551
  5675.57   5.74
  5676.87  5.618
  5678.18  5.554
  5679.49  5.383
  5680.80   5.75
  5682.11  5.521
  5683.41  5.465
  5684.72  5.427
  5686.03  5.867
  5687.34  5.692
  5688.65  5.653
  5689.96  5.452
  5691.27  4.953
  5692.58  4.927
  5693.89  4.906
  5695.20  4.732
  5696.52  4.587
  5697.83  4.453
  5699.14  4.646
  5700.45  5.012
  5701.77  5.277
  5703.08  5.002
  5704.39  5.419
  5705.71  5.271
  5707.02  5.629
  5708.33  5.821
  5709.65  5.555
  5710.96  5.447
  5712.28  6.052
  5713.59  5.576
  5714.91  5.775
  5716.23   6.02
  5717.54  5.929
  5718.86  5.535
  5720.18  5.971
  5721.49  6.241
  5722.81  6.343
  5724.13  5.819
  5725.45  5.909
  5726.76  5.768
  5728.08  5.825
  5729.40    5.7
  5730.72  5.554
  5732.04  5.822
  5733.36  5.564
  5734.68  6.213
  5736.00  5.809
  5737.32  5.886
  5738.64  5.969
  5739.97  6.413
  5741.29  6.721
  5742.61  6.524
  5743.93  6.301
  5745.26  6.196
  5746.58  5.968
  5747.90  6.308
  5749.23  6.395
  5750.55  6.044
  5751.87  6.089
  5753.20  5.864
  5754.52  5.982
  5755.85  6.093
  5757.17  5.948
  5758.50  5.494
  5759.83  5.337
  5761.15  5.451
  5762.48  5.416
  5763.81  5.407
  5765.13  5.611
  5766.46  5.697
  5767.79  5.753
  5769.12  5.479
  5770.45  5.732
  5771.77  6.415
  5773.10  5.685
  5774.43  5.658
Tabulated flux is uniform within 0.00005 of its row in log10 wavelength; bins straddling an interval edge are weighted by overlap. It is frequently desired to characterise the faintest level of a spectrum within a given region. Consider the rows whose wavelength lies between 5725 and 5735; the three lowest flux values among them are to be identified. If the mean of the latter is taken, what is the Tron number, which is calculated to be 5.6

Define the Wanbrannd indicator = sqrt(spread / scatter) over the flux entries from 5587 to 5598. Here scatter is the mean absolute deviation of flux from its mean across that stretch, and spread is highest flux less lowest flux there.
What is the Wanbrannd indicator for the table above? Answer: 2.06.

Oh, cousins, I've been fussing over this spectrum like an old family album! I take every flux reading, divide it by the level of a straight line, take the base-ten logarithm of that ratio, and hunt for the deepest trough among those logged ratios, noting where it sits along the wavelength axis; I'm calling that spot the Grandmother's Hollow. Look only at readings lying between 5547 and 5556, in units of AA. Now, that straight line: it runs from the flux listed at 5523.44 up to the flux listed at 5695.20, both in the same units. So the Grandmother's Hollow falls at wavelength 5547.65 AA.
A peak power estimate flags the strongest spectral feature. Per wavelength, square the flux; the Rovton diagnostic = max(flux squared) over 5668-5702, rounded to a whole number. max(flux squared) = 34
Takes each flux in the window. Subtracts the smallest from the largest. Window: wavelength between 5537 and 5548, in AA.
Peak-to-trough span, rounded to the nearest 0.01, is 0.71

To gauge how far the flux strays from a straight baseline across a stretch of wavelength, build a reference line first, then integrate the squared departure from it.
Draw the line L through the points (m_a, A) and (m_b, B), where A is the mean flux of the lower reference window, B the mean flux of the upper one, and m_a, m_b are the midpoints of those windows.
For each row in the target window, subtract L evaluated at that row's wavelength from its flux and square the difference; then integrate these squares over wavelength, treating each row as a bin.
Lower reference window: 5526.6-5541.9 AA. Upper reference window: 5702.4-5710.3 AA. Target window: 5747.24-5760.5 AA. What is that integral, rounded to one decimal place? 3.8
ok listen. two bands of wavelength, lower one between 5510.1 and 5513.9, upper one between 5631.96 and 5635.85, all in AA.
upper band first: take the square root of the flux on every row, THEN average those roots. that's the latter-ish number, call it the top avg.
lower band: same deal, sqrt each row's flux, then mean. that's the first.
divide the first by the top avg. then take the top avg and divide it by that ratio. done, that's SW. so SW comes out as 2.1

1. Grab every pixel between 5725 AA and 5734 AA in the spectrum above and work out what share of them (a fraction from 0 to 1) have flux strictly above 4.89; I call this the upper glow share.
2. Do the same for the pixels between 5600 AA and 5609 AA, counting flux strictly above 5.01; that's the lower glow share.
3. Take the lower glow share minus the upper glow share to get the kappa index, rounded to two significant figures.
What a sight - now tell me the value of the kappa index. -1.0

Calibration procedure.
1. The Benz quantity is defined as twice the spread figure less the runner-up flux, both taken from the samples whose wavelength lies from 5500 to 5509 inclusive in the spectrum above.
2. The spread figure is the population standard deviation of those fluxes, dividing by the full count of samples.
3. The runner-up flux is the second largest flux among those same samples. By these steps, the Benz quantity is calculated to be -5.02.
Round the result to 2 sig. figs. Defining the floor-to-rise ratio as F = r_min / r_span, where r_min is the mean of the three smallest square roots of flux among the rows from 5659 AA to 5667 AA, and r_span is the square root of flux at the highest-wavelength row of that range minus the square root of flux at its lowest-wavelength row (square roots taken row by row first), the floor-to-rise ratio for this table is 14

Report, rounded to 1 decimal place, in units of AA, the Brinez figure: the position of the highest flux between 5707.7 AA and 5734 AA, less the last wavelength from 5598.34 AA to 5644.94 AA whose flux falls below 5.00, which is 86.3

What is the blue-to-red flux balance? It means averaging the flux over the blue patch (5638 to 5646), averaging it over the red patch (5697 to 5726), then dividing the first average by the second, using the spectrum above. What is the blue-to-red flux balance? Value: 0.94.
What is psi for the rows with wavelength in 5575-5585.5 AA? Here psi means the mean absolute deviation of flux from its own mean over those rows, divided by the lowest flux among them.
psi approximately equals 0.054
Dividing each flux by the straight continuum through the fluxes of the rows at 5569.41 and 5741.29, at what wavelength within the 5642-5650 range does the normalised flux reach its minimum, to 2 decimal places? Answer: 5645.59 AA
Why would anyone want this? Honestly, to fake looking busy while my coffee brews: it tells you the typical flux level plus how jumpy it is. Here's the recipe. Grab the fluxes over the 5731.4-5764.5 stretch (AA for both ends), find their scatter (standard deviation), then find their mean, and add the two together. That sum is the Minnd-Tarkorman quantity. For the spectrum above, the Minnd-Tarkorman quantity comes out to 6.34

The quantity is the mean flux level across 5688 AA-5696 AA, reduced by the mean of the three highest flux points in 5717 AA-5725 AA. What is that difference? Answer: -1.1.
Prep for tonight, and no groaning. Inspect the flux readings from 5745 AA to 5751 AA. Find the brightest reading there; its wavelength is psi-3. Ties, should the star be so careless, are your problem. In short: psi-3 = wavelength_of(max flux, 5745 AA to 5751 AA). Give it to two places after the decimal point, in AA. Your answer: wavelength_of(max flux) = 5749.23 AA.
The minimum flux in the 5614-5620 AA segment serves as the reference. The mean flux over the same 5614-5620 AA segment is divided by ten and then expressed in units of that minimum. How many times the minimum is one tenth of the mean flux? 0.105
